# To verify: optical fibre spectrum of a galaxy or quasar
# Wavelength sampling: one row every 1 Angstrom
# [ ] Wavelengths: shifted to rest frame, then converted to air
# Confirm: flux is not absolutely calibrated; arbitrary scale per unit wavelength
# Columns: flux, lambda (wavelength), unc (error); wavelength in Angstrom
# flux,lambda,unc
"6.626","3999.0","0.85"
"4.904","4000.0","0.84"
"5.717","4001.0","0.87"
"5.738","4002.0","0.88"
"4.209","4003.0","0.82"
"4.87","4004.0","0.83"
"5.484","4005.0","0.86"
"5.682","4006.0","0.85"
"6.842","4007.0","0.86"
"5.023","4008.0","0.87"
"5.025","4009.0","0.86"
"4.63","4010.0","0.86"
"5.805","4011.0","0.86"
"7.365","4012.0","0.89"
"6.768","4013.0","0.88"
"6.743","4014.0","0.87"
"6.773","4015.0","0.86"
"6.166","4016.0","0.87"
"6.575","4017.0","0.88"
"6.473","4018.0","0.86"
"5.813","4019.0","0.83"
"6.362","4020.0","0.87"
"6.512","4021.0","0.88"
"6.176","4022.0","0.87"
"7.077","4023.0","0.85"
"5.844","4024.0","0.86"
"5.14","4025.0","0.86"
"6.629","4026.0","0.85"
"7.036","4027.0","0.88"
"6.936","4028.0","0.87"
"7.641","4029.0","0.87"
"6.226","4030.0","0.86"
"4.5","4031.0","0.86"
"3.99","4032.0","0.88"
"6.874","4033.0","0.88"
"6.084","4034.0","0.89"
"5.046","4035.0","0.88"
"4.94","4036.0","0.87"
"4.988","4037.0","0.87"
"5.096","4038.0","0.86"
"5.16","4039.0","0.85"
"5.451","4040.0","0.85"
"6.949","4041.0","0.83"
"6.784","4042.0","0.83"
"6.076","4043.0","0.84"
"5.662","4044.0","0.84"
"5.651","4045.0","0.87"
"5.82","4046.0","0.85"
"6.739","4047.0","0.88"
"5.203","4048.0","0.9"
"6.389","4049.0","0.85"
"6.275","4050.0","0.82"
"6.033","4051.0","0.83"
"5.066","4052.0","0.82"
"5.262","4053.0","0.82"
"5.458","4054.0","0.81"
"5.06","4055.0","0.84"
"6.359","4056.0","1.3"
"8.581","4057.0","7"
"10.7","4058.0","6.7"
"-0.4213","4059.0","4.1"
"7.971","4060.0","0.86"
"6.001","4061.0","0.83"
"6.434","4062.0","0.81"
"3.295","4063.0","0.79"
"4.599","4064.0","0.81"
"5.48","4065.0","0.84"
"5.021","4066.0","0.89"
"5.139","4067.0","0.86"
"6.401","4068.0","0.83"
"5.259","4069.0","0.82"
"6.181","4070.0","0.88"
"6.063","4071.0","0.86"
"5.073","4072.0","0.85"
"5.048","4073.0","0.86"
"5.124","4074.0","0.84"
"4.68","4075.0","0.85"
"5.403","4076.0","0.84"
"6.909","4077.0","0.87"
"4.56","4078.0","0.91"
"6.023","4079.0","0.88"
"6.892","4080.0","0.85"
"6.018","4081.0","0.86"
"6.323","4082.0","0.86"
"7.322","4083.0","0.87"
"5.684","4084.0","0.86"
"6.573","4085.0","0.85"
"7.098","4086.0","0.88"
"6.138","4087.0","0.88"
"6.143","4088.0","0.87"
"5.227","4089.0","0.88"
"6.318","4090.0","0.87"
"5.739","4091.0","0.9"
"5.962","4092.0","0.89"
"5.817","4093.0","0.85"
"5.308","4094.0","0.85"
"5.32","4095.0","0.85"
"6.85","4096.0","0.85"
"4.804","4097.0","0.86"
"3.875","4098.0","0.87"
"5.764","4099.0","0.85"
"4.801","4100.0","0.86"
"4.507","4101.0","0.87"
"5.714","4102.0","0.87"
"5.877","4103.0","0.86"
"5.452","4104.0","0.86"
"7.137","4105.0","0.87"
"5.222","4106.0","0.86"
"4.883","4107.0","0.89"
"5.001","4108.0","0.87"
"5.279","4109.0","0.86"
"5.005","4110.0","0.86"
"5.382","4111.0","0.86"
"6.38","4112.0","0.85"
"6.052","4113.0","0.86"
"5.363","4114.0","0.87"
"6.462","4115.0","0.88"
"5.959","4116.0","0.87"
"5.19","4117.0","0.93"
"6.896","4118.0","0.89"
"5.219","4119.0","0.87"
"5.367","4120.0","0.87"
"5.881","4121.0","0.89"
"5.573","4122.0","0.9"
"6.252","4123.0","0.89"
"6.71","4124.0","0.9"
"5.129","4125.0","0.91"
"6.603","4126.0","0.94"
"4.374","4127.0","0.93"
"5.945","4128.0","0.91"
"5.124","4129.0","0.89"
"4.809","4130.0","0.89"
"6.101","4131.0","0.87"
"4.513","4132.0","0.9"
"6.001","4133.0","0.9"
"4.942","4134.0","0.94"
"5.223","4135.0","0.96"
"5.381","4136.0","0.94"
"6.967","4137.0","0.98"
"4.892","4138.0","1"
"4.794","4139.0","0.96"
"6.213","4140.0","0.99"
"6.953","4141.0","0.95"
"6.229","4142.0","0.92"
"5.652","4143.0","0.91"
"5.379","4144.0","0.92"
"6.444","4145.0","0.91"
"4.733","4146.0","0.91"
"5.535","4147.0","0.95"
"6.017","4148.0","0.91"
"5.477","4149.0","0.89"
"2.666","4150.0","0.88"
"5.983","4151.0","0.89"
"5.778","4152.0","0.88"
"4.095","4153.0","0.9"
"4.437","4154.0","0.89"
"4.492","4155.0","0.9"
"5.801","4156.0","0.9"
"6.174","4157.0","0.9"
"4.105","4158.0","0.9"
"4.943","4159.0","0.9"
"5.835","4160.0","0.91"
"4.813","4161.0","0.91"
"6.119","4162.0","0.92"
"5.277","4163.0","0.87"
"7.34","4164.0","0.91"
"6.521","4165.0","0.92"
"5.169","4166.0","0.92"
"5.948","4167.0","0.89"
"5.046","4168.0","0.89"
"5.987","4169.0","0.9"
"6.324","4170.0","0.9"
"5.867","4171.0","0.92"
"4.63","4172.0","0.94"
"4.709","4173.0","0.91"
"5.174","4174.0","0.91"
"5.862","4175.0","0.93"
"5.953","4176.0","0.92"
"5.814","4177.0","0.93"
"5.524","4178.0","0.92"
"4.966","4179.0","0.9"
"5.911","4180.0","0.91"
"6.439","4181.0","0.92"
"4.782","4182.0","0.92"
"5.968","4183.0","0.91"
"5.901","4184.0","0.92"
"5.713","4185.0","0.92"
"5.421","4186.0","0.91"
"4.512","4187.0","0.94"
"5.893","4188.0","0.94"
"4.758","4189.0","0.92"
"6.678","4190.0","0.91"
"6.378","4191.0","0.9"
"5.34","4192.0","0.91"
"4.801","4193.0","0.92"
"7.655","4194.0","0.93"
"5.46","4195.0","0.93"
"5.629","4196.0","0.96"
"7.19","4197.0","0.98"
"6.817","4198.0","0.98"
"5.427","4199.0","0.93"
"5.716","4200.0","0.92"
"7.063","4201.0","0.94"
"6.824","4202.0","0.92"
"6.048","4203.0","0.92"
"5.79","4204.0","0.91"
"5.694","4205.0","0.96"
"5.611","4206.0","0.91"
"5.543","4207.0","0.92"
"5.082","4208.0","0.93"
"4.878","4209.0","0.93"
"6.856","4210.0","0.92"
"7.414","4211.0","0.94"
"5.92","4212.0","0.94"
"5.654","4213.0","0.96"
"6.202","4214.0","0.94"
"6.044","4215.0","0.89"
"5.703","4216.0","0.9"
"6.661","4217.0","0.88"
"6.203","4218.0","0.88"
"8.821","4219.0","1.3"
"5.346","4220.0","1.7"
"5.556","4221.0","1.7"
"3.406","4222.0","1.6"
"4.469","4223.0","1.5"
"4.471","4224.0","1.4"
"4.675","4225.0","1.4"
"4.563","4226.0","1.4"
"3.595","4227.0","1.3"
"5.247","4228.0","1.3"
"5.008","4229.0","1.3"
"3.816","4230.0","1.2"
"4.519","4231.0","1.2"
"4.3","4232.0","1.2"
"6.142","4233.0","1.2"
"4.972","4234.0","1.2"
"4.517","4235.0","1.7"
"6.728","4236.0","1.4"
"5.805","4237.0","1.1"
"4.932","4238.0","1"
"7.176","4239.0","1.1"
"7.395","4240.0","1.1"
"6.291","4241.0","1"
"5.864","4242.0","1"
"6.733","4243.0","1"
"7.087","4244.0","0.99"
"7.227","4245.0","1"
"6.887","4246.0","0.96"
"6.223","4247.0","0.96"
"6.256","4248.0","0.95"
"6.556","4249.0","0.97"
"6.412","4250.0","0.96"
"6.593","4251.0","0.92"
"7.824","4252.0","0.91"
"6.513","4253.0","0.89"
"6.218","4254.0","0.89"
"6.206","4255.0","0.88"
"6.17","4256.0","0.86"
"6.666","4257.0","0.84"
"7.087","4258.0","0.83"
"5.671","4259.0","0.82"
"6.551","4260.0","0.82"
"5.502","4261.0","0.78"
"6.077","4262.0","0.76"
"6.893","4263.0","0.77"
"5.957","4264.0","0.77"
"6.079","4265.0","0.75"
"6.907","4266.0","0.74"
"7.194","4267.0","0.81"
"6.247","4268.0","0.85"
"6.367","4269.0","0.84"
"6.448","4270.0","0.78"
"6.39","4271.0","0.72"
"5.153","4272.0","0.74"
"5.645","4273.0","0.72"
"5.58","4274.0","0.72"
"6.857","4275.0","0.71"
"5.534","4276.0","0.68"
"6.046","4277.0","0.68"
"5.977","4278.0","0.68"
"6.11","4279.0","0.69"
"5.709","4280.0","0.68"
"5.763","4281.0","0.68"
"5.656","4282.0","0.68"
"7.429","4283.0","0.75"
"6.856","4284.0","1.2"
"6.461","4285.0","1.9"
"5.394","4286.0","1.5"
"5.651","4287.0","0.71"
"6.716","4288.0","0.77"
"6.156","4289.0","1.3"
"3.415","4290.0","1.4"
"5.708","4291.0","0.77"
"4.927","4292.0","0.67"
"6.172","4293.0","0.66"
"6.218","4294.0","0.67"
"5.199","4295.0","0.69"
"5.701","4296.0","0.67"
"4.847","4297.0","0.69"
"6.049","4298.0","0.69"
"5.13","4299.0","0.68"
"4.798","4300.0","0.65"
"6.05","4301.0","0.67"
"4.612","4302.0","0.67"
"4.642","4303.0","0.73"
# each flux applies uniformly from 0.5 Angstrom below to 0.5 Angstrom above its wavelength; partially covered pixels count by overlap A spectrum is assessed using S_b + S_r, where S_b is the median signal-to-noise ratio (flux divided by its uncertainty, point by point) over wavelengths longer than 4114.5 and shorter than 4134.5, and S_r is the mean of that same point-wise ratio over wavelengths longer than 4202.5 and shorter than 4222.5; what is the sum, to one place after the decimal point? 12.3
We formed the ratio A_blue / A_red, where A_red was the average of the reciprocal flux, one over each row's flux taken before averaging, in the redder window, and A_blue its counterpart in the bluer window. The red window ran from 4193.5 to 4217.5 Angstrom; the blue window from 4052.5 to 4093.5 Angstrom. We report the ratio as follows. 0.7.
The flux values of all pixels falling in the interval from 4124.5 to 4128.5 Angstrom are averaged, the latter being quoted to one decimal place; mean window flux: 5.5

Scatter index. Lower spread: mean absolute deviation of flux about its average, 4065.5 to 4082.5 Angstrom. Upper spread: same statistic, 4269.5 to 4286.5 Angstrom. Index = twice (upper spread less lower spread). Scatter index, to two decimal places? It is -0.34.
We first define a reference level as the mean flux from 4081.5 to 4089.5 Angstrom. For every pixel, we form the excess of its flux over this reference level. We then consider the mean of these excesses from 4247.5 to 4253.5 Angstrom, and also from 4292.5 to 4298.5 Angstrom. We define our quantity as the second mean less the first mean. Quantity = -1.0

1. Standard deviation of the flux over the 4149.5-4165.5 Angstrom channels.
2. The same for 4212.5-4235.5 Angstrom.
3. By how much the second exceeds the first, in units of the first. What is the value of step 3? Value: 0.0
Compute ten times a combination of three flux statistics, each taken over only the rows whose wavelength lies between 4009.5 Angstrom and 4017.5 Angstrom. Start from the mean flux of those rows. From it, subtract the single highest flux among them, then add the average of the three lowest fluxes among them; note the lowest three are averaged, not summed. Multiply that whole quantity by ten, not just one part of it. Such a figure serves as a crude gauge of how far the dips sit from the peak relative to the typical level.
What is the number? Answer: 45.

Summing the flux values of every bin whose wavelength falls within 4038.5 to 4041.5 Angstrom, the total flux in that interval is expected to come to 18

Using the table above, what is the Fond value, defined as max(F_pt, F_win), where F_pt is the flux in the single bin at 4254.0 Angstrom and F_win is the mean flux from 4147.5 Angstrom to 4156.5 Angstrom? 6.2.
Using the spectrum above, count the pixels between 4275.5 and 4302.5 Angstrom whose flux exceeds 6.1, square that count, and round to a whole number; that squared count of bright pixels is 64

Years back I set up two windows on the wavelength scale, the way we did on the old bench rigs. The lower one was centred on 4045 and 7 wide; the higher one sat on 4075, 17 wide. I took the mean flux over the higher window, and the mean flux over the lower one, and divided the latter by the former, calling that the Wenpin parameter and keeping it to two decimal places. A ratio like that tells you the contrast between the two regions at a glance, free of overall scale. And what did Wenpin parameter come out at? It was 1.03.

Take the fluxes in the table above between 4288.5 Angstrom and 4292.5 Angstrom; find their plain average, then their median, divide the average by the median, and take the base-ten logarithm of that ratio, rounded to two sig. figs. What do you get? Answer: -0.022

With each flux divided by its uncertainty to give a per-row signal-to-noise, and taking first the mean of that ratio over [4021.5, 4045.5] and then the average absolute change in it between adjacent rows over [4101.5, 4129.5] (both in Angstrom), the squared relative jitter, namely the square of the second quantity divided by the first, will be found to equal 0.0206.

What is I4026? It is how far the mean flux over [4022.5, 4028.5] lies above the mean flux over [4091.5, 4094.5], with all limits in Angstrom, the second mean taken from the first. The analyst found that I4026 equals 0.7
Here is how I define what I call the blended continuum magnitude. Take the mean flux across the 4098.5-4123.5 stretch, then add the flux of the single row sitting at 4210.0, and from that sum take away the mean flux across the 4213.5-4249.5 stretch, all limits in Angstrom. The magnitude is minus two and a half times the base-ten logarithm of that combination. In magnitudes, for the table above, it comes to -2.08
